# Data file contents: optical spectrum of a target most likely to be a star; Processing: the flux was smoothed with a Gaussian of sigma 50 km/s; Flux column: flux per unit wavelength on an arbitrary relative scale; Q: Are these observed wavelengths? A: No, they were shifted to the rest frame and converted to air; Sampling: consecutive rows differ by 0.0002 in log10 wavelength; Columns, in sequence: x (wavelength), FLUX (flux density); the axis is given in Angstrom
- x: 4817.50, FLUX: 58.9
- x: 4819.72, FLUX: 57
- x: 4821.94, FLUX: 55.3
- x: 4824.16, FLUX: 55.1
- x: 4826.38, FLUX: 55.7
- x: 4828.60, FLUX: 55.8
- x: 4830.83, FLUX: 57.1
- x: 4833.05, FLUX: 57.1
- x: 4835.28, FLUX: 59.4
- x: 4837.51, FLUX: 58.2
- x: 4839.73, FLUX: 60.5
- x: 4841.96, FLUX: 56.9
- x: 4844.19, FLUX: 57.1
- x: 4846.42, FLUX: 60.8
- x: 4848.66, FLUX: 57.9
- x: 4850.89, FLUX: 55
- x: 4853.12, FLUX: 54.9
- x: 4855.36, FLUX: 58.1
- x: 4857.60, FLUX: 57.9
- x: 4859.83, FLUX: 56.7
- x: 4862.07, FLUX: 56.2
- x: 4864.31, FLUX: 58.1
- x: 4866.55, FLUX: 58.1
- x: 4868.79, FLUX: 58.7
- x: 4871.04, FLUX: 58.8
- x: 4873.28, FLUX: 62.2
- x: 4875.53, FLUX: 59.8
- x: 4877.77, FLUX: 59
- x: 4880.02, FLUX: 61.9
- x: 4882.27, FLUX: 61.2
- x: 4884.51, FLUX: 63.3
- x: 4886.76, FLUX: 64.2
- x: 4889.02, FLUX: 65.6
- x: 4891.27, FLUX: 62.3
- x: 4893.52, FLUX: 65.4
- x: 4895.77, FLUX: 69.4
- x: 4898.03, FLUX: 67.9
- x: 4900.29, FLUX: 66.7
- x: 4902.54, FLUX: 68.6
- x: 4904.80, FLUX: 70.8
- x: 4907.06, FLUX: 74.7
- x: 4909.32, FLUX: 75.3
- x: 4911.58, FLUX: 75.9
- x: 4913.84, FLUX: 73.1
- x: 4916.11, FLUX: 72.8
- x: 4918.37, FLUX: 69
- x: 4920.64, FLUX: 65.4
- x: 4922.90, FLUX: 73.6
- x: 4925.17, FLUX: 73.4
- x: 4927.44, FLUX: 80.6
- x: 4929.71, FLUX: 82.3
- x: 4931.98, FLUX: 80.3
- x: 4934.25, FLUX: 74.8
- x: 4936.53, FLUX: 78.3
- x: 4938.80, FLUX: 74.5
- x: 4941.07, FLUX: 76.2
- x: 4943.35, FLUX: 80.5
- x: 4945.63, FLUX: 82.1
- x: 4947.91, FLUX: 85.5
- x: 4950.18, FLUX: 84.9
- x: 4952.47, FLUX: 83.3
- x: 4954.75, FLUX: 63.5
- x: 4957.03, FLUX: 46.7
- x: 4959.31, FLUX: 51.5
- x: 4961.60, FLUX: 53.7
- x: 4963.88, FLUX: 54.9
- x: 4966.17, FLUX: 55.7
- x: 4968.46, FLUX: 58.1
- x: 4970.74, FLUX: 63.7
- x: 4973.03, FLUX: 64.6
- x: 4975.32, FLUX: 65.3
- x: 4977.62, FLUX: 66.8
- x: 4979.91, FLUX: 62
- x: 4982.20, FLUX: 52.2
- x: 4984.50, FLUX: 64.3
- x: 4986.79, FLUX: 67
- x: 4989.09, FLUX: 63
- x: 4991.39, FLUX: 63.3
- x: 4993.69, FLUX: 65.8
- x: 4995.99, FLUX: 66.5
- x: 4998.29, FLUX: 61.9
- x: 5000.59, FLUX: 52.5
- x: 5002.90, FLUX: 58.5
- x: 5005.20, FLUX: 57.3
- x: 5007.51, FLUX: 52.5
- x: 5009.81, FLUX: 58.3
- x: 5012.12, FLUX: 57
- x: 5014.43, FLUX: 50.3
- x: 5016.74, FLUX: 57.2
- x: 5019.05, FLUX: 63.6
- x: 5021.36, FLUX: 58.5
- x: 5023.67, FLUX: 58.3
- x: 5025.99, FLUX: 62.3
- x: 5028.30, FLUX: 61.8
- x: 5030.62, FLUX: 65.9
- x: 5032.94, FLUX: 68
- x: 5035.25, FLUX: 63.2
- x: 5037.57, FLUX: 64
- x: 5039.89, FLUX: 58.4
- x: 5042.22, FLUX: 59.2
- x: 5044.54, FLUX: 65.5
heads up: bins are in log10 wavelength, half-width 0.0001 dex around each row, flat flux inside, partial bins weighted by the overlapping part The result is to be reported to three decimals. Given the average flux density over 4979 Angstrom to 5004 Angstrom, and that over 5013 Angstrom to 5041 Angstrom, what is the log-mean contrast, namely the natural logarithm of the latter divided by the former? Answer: -0.010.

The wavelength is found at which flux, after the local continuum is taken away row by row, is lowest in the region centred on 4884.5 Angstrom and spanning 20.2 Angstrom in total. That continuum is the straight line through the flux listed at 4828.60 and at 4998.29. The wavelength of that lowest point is 4877.77 Angstrom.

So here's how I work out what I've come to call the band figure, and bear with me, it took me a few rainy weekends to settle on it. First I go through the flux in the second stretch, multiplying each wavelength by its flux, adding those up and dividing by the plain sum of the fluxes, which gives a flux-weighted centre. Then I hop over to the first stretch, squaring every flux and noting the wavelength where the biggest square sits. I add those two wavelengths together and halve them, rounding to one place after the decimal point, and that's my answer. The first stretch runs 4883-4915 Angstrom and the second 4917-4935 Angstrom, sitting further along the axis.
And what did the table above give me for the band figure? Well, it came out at 4919.1 Angstrom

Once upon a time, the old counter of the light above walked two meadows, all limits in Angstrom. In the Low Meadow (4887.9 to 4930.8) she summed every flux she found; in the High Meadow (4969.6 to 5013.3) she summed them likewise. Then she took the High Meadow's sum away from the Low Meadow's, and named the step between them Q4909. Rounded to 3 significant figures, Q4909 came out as 190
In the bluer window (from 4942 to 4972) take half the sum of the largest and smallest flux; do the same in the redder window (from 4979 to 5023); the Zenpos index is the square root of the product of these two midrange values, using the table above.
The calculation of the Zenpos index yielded 62.3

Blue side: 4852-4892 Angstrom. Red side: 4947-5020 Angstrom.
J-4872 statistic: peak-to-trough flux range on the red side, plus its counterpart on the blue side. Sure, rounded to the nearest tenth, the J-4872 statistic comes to 49.5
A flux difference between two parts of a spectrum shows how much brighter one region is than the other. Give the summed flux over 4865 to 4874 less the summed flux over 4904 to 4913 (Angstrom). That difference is -59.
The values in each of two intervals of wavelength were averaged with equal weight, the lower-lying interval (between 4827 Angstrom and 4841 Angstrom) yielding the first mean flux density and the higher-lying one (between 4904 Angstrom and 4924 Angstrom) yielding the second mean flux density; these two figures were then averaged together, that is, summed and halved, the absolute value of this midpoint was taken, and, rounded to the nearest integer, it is 65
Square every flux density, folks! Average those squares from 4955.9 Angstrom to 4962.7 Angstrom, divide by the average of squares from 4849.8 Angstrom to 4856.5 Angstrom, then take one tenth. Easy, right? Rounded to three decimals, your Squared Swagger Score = 0.082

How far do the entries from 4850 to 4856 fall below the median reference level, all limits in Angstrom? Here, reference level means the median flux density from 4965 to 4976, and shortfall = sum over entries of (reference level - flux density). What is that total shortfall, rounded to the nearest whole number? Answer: 23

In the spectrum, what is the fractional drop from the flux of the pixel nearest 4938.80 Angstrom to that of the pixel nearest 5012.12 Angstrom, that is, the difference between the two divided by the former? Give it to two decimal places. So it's 0.23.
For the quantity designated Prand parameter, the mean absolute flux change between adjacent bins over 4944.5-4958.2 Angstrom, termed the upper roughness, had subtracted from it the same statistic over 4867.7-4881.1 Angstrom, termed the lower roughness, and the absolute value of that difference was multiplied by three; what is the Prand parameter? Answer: 20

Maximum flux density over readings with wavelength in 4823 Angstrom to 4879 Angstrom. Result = 62.2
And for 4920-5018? 85.5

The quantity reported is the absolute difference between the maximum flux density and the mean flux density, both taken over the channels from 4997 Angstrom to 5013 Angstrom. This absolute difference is 5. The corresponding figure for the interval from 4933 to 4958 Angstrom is 10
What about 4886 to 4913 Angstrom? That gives 7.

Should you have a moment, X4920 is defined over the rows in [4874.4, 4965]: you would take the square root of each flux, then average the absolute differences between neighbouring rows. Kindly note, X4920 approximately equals 0.20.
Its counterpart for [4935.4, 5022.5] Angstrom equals 0.29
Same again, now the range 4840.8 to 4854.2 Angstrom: 0.13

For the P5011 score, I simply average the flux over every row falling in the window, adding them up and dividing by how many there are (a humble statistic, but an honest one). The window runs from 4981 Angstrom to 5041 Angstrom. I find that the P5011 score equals 60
